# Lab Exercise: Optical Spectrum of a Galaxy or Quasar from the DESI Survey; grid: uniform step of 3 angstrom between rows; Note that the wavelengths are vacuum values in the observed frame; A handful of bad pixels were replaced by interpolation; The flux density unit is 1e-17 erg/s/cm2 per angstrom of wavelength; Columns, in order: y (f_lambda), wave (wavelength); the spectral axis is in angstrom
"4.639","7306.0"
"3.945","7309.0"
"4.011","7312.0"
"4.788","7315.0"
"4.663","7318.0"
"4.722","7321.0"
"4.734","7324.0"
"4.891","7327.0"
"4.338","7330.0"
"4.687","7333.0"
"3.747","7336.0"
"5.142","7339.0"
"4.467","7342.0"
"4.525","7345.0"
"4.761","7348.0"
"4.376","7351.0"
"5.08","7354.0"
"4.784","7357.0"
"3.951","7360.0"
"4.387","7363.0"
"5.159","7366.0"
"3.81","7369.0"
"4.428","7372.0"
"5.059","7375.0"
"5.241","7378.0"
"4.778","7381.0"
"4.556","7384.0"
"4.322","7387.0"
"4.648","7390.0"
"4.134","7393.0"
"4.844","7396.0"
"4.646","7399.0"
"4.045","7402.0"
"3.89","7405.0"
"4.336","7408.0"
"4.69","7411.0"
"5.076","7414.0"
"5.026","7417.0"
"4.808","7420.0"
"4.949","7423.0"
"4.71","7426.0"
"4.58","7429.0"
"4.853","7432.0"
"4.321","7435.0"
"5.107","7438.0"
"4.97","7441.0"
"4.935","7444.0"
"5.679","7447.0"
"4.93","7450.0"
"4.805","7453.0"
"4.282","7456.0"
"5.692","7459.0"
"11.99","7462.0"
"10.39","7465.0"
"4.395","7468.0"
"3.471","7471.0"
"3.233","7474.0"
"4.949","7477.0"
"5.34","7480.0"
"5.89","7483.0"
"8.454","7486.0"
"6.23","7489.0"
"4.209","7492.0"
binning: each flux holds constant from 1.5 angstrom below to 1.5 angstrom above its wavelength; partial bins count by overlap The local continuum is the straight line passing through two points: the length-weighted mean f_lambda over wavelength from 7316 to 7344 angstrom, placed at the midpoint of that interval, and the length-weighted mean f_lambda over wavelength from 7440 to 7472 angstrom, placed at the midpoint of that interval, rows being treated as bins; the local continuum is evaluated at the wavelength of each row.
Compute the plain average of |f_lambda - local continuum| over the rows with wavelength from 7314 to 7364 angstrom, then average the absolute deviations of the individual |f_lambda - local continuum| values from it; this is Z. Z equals 0.20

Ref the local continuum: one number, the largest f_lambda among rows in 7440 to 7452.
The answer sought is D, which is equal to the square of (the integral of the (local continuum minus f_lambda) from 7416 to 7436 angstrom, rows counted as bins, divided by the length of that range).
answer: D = 0.9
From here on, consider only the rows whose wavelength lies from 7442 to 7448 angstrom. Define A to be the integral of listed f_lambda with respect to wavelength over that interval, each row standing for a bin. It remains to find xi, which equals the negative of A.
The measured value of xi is -31.5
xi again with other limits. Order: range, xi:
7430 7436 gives -27.7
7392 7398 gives -27.2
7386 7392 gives -26.8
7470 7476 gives -20.9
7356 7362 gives -26.0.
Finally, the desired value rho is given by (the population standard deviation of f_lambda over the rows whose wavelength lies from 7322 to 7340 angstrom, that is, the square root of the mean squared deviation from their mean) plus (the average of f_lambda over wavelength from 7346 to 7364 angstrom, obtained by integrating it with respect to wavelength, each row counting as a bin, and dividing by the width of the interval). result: 5.0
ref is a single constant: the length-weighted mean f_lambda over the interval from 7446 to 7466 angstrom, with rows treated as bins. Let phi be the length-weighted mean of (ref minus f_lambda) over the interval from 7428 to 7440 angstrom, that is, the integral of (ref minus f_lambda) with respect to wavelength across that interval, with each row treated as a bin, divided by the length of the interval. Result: 2.03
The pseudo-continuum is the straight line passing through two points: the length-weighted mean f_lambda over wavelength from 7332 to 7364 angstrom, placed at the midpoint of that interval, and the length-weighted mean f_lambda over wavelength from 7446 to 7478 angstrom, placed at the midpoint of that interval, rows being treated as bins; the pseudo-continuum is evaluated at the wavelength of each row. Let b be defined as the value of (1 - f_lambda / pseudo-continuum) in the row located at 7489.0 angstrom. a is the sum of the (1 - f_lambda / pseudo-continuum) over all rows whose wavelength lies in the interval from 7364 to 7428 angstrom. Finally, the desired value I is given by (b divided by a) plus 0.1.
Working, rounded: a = 1.8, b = -0.02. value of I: 0.09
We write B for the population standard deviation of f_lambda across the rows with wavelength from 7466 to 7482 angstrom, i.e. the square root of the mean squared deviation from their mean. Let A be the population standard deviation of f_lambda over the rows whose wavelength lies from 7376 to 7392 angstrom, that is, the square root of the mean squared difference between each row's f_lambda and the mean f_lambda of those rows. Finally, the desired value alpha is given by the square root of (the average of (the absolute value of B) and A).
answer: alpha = 0.7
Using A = 0.30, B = 0.8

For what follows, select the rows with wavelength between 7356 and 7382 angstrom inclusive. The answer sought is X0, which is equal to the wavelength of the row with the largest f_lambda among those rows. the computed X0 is 7378.0 angstrom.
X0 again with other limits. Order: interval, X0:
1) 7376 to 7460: 7459.0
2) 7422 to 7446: 7438.0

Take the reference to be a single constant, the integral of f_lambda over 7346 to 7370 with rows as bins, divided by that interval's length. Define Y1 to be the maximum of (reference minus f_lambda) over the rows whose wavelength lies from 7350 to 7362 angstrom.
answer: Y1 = 0.6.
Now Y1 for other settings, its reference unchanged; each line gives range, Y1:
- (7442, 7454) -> -0.3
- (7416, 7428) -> -0.2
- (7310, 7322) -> 0.5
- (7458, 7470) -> 0.2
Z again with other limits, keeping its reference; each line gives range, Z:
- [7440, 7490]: 1.13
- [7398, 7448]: 0.26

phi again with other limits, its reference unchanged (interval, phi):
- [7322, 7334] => 2.10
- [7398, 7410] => 2.53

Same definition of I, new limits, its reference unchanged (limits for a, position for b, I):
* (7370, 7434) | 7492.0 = 0.26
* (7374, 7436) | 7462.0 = -0.40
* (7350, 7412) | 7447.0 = 0.10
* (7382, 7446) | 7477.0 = 0.17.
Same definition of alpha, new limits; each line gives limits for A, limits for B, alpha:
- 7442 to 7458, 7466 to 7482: 0.8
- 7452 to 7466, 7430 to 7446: 1.3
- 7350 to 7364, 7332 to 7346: 0.6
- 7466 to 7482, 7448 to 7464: 1.4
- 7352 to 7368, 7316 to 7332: 0.6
